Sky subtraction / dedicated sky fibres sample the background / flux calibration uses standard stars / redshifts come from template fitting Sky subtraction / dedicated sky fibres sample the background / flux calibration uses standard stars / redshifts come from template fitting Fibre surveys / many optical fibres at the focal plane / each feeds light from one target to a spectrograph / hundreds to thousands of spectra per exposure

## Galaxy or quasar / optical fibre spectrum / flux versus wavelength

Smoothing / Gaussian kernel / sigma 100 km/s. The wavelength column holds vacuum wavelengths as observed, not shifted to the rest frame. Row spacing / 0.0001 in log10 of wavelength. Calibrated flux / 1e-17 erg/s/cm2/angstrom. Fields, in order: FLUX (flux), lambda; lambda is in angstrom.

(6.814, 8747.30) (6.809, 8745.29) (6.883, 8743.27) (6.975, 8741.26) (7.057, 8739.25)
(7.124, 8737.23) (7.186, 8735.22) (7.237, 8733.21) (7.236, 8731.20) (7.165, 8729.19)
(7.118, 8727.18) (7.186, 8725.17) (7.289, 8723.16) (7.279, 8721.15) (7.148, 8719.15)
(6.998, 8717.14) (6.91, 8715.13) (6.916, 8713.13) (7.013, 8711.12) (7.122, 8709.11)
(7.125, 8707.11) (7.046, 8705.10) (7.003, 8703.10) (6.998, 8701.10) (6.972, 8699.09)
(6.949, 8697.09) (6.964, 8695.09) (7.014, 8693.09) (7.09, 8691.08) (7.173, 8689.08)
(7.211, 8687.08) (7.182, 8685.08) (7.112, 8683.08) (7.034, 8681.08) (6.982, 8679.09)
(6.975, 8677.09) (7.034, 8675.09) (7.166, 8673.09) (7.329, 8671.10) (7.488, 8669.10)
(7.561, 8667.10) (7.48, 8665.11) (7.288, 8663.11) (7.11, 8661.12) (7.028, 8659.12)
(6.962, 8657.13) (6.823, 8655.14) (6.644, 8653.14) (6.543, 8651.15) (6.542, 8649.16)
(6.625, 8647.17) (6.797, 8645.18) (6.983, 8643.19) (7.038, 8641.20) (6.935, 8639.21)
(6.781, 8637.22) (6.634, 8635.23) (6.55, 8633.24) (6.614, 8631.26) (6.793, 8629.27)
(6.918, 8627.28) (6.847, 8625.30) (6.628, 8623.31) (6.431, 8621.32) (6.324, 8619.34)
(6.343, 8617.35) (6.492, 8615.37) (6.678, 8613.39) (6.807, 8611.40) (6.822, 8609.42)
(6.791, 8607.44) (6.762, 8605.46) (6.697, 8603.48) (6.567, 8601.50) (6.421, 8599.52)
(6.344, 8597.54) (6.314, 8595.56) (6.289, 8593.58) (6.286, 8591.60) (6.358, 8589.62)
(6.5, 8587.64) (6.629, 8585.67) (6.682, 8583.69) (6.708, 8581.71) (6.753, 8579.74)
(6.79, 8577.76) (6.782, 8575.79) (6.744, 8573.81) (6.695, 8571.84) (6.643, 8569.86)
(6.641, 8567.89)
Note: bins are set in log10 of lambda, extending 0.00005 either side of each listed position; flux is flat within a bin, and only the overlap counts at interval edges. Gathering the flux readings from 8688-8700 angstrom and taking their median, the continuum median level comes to 6.99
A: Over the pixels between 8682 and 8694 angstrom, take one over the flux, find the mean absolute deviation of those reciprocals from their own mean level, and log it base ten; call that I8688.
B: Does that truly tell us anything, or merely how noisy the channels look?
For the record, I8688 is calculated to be -2.94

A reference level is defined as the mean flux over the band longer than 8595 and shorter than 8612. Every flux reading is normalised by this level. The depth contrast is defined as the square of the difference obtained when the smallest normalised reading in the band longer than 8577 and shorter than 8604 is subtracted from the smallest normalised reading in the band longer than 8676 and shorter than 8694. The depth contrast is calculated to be 0.011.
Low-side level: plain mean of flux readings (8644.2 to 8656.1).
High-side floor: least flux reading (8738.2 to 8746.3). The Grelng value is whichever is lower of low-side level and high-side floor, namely 6.7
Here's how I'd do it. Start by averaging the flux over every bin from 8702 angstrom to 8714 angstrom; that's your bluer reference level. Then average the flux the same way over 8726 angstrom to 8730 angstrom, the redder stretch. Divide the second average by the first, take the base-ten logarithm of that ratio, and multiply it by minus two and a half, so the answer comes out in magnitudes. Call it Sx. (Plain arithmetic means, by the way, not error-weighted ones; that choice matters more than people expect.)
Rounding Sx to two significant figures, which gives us -0.016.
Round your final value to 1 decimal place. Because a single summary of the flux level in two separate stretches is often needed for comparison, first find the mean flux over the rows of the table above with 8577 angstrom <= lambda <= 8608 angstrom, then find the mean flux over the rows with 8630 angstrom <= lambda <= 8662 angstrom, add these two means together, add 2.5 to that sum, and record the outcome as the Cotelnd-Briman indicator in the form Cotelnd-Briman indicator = 15.8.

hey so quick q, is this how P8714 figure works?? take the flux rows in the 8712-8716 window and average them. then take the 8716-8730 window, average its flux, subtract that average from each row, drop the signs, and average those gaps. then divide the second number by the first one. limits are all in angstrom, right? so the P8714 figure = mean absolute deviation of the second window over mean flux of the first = 0.010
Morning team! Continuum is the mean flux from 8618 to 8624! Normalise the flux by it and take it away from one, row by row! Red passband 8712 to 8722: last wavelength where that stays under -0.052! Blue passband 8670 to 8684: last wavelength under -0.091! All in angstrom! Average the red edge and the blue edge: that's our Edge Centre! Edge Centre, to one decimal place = 8702.1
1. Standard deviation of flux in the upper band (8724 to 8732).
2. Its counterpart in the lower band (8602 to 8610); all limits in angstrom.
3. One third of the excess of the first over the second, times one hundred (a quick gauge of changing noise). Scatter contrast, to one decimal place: -0.1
